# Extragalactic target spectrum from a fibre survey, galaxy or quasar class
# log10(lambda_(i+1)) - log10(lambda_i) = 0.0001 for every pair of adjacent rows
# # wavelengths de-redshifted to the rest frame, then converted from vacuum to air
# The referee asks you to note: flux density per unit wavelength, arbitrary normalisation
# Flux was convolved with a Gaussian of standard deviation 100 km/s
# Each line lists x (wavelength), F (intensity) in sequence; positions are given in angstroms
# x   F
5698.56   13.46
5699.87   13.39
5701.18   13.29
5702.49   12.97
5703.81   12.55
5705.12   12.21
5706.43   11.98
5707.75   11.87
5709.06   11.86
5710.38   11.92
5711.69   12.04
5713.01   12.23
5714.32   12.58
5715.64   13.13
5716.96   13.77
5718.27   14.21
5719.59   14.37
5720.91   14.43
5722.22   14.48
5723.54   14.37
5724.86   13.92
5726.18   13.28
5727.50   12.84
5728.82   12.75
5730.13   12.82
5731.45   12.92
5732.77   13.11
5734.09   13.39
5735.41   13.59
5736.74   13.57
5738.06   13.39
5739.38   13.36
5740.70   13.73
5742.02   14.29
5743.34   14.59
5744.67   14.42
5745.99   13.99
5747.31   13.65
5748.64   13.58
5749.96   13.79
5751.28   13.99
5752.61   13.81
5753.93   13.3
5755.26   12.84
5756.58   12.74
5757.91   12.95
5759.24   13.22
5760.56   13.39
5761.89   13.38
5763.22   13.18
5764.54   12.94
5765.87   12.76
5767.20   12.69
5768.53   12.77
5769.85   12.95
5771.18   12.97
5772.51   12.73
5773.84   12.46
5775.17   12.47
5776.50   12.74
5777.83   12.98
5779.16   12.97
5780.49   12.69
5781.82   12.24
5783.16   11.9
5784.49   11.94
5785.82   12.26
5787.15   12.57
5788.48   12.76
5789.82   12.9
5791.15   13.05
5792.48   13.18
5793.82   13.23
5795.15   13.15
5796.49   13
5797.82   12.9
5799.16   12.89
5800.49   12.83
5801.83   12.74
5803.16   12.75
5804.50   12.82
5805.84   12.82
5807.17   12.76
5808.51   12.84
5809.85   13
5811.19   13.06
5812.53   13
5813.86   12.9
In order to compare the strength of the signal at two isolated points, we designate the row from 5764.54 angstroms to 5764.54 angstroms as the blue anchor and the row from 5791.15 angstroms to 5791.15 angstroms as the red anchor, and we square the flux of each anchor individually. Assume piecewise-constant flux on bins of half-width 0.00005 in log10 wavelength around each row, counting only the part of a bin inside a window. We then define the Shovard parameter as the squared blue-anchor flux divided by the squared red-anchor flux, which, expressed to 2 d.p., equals 0.98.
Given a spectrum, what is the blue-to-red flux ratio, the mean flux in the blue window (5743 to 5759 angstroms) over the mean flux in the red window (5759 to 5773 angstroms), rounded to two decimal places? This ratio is 1.05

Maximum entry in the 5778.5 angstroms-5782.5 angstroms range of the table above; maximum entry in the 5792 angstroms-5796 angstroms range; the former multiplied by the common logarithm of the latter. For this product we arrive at 14.5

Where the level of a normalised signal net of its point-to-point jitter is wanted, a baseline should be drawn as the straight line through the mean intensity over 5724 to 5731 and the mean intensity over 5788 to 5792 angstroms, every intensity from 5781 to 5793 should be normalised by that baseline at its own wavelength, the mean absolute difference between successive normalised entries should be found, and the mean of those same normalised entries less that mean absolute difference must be 0.95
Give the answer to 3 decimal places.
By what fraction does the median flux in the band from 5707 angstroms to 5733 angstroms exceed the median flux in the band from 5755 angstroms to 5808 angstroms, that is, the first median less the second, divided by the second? 0.015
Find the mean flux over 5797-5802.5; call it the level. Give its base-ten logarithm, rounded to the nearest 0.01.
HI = 1.11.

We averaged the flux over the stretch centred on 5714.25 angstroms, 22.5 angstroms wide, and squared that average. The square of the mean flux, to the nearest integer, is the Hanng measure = 170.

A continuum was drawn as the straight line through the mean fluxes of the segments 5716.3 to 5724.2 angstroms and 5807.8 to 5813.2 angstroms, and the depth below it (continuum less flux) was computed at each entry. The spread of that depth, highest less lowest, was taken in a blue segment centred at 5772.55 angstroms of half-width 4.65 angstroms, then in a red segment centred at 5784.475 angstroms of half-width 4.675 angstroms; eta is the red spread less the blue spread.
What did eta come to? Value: 0.5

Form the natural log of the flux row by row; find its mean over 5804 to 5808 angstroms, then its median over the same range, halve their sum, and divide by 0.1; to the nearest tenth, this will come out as 25.5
